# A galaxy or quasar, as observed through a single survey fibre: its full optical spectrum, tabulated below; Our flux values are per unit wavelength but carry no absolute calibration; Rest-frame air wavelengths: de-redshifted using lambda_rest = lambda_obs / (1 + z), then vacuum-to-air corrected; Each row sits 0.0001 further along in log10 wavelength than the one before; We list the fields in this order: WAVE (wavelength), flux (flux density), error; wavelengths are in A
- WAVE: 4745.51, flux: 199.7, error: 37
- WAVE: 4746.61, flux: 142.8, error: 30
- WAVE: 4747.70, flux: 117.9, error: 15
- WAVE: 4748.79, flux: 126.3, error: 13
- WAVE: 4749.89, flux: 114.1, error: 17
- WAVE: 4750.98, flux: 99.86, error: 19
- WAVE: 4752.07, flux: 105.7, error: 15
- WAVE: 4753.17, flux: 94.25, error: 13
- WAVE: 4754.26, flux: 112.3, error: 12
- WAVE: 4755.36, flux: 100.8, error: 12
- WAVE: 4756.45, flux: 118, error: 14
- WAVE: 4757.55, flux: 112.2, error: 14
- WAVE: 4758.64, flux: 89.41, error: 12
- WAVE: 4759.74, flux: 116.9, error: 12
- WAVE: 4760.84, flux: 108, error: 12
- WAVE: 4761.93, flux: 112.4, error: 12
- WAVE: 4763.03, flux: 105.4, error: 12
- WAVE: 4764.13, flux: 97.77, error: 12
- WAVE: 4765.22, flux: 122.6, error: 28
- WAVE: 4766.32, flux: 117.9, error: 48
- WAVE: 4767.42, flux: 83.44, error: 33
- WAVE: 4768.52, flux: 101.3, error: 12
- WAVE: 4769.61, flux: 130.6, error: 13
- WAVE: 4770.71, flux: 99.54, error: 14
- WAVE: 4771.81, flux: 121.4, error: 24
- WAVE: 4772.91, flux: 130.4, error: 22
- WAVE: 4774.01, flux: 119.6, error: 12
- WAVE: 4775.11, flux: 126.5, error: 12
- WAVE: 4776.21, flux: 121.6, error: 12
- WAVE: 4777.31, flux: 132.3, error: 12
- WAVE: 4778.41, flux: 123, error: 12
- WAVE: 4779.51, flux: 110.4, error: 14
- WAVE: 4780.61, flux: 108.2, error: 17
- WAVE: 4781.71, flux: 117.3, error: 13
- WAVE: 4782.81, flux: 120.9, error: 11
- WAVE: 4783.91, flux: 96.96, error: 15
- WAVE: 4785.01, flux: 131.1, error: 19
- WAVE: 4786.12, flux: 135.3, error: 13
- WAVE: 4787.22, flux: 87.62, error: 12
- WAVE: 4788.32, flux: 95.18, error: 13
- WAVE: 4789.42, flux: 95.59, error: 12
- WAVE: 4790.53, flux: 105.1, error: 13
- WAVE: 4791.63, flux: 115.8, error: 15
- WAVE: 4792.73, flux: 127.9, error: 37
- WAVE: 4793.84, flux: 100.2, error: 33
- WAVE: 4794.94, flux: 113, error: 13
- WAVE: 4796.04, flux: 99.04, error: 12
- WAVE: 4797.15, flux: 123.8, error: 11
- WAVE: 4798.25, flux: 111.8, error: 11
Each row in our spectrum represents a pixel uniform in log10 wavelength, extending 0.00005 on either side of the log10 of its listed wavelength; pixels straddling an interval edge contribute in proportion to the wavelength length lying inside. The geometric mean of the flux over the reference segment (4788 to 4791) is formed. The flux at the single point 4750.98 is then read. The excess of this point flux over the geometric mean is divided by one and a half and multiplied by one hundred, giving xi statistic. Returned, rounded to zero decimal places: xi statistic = 89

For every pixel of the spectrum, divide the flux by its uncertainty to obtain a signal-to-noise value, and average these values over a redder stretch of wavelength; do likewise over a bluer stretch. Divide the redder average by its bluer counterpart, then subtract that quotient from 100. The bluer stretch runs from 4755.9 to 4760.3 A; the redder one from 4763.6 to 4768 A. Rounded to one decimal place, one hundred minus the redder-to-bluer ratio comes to 99.5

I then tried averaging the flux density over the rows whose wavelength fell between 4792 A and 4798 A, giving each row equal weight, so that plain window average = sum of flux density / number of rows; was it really 113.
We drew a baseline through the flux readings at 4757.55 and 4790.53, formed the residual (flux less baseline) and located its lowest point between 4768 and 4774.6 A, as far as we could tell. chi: 4770.71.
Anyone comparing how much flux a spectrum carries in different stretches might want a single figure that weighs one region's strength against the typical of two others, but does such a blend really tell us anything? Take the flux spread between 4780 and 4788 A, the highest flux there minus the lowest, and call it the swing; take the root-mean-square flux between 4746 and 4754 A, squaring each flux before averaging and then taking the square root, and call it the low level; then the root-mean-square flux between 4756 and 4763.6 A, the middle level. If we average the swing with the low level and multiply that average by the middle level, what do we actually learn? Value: 8912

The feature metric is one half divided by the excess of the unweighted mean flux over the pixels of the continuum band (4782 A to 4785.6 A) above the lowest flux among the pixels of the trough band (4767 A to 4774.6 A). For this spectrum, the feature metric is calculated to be 0.015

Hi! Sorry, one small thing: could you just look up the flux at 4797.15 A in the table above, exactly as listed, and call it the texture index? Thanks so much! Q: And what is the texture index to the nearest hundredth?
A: 123.80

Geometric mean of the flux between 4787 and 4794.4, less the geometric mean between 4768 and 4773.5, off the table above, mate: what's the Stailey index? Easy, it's -13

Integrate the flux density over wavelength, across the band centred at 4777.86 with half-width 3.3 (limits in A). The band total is 794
